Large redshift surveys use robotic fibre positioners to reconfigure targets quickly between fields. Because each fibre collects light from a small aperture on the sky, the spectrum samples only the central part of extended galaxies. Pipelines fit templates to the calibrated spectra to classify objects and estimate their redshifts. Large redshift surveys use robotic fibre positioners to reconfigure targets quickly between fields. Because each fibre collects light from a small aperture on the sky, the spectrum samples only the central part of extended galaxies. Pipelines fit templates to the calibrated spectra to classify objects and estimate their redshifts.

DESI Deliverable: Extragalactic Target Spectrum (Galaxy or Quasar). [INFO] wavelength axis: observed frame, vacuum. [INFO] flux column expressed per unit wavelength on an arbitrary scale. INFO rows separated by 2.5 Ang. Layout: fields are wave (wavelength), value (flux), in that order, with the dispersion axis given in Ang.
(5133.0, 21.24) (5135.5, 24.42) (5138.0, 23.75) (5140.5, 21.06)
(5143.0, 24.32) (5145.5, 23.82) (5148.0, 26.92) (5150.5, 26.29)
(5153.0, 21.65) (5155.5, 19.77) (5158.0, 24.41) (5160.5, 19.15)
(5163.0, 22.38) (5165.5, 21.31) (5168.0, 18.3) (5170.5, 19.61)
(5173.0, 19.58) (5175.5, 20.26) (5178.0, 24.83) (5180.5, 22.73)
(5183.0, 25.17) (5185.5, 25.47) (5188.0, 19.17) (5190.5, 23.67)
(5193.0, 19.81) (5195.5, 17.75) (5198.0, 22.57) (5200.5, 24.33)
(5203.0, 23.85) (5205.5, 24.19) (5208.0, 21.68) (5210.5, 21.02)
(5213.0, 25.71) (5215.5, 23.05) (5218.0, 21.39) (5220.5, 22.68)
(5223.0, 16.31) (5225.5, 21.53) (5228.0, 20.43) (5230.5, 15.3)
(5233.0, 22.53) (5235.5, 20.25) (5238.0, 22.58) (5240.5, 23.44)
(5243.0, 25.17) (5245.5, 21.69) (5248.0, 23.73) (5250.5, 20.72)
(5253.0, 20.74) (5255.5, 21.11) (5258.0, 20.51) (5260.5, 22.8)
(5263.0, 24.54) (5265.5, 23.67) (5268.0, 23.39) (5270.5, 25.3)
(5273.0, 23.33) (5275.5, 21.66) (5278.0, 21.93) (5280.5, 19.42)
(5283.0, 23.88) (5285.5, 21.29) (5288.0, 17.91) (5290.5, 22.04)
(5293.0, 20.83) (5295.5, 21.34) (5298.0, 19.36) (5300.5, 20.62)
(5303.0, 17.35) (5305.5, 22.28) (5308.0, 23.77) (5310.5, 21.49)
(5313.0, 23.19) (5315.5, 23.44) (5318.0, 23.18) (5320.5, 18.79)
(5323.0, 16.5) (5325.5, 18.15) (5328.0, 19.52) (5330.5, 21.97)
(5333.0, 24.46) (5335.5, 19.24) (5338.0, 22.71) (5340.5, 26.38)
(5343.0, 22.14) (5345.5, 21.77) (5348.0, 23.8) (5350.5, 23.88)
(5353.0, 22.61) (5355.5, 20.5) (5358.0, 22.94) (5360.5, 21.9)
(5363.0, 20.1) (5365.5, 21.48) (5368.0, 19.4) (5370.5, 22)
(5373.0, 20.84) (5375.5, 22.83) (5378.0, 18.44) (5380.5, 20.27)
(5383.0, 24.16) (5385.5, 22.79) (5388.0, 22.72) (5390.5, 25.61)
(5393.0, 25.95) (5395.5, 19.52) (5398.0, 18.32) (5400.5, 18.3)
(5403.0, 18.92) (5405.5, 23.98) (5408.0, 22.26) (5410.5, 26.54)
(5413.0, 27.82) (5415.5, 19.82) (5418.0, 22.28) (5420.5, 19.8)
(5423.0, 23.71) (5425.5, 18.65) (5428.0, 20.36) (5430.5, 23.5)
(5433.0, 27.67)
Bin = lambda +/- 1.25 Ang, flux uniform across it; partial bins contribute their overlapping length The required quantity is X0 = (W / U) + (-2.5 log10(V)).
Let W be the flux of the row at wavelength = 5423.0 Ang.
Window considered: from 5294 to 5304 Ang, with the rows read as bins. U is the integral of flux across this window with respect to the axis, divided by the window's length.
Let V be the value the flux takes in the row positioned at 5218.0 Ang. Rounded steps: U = 19.8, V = 21.39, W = 23.71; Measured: -2.1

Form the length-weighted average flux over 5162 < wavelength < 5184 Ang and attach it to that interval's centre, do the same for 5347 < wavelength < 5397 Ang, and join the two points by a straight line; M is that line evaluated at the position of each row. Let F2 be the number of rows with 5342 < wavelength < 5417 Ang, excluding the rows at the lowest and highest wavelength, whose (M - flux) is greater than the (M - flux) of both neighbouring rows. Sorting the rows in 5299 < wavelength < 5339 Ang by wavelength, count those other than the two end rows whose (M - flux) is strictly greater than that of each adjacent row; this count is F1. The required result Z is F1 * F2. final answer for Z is 36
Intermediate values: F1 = 4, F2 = 9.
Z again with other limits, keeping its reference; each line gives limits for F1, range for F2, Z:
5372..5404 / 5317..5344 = 6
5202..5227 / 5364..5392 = 12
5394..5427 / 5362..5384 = 12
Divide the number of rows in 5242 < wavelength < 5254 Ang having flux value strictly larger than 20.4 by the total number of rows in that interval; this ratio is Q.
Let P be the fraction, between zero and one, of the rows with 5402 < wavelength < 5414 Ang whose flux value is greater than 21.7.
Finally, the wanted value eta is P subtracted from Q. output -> 0.20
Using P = 0.80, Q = 1.0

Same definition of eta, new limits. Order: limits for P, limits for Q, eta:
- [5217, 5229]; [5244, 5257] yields 0.80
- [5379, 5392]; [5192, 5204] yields -0.20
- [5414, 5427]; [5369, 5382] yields 0.20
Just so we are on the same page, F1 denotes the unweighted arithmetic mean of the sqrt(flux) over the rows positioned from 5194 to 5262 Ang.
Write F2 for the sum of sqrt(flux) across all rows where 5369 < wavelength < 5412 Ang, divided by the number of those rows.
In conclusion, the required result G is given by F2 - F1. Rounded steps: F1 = 4.66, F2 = 4.678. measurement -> 0.023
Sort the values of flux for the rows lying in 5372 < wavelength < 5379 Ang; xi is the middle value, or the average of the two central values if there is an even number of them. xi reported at 20.8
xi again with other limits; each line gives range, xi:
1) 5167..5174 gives 19.6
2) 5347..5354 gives 23.8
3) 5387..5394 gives 25.6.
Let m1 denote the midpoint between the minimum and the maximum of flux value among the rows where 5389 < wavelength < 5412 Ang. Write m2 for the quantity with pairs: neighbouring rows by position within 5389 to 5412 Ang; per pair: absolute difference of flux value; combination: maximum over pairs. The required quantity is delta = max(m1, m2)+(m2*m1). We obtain 167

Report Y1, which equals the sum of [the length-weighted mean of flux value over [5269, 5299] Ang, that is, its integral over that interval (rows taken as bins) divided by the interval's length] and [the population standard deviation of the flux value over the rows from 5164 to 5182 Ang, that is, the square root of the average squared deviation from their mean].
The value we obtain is 23.6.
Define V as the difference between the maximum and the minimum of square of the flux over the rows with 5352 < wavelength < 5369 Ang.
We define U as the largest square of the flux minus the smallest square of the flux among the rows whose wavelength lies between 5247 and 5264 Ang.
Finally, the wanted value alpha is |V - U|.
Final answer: 32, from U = 182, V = 150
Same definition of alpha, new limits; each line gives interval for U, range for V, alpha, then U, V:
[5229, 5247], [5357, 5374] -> 250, 399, 150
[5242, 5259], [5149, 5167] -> 112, 213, 324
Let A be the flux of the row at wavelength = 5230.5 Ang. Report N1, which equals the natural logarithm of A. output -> 2.73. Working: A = 15.3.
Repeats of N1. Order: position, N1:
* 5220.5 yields 3.12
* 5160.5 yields 2.95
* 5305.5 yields 3.10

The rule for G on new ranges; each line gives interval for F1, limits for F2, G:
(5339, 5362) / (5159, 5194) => -0.147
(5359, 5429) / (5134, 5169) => 0.101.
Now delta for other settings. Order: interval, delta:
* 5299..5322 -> 122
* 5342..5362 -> 76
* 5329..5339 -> 136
